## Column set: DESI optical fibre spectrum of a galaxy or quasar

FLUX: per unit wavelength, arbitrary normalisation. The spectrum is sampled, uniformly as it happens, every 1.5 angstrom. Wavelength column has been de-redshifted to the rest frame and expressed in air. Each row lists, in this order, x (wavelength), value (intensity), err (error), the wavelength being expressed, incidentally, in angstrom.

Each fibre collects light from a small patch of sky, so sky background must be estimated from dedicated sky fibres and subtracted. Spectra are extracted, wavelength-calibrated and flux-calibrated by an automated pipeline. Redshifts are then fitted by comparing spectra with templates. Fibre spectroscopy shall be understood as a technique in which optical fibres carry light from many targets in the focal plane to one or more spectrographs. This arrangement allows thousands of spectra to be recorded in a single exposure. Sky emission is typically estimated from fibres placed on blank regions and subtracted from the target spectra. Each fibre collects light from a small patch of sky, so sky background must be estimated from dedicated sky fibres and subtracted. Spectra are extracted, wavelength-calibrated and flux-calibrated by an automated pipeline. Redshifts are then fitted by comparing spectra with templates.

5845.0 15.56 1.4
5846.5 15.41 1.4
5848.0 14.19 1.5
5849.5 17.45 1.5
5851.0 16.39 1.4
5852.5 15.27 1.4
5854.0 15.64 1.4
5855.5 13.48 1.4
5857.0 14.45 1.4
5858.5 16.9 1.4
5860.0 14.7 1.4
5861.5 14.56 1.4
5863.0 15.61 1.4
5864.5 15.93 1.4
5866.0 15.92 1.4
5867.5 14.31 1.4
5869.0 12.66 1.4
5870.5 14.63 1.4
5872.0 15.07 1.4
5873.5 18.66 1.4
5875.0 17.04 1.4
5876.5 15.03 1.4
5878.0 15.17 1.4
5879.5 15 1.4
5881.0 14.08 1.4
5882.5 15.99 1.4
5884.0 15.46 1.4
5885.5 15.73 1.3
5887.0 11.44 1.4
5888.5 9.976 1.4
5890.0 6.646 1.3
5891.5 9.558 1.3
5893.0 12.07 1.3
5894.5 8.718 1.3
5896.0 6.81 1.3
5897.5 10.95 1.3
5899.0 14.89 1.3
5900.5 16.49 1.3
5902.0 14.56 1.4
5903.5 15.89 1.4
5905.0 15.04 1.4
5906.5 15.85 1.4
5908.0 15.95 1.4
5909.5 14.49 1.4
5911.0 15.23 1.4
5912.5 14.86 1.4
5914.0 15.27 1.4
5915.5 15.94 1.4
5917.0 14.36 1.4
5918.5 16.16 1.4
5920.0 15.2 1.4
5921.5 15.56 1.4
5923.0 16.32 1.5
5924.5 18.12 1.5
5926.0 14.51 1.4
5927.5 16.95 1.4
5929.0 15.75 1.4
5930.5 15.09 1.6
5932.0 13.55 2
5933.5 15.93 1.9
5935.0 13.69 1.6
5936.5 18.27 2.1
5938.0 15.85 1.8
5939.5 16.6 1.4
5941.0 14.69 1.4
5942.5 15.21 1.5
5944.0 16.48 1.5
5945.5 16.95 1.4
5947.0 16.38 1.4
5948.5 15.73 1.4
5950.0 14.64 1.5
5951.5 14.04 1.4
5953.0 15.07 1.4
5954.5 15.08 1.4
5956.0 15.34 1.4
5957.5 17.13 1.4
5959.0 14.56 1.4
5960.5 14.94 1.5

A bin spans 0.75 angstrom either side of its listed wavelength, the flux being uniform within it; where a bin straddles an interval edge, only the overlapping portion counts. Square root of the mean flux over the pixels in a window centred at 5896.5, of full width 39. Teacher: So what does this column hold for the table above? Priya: 3.68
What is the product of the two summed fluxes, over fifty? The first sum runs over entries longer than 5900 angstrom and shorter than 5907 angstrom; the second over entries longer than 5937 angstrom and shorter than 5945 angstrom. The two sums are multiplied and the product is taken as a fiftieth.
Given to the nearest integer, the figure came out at 123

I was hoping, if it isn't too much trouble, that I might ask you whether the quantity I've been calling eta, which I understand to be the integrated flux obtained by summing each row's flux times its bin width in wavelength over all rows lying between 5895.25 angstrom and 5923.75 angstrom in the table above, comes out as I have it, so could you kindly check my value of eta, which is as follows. 420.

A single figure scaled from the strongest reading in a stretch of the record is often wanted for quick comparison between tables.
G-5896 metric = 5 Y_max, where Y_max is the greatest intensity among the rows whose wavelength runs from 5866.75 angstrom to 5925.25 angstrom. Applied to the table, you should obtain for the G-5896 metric 93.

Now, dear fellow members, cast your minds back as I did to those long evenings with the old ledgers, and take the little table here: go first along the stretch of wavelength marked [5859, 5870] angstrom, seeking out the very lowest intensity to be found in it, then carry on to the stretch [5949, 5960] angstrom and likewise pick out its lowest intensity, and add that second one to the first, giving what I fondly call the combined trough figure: 26.7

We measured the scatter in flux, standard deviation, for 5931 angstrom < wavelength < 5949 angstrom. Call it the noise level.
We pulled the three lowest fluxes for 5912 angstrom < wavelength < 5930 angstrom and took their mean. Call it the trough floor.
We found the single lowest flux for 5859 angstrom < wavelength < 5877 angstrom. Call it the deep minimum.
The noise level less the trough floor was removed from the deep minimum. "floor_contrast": 25.9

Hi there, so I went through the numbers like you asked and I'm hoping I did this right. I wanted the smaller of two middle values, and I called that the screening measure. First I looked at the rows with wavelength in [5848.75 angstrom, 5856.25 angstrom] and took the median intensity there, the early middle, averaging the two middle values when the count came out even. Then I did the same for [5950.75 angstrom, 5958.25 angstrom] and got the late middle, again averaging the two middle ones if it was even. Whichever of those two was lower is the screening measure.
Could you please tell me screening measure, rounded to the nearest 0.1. 15.1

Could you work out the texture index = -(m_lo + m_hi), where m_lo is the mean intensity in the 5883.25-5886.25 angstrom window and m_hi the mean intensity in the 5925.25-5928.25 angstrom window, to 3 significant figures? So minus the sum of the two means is -31.3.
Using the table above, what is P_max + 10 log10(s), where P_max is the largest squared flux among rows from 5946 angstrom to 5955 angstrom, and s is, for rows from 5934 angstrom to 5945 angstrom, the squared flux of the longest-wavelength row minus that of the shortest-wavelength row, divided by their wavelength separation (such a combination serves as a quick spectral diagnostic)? 278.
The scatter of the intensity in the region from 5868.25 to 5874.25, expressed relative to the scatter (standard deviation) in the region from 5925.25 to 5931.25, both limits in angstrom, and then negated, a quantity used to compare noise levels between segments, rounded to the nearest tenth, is -2.4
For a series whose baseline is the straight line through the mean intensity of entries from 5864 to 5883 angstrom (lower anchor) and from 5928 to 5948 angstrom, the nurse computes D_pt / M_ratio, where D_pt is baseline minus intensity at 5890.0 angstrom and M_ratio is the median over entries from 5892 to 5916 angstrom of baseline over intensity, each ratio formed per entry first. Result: 8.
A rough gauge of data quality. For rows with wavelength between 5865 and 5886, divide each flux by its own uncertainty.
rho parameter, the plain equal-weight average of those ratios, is 11.0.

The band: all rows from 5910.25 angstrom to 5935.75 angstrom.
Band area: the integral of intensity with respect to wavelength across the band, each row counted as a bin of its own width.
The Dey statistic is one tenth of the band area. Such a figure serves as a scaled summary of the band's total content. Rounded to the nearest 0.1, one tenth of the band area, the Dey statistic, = 39.4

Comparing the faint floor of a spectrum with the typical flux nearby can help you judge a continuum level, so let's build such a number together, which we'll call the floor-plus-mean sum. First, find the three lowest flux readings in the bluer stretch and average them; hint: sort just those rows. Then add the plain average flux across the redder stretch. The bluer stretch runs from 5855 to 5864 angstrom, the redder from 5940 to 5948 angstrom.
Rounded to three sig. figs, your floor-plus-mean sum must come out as 30.1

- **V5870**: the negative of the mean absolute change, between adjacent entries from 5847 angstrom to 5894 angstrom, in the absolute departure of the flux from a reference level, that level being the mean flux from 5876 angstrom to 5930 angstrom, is -1.33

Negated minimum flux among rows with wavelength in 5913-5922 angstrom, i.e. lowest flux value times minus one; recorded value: -14.4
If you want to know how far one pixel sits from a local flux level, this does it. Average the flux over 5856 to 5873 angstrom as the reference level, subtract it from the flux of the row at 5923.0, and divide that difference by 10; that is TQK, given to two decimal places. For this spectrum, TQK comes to 0.13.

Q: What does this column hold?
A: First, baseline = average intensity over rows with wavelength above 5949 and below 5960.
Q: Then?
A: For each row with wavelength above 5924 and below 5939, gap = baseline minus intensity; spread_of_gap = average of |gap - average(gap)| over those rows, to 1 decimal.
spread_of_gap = 1.3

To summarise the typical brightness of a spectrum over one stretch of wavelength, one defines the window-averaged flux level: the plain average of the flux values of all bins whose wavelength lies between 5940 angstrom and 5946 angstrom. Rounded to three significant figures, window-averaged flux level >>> 15.8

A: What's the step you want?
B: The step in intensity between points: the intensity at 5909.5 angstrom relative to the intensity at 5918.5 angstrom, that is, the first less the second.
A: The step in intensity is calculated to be -1.7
